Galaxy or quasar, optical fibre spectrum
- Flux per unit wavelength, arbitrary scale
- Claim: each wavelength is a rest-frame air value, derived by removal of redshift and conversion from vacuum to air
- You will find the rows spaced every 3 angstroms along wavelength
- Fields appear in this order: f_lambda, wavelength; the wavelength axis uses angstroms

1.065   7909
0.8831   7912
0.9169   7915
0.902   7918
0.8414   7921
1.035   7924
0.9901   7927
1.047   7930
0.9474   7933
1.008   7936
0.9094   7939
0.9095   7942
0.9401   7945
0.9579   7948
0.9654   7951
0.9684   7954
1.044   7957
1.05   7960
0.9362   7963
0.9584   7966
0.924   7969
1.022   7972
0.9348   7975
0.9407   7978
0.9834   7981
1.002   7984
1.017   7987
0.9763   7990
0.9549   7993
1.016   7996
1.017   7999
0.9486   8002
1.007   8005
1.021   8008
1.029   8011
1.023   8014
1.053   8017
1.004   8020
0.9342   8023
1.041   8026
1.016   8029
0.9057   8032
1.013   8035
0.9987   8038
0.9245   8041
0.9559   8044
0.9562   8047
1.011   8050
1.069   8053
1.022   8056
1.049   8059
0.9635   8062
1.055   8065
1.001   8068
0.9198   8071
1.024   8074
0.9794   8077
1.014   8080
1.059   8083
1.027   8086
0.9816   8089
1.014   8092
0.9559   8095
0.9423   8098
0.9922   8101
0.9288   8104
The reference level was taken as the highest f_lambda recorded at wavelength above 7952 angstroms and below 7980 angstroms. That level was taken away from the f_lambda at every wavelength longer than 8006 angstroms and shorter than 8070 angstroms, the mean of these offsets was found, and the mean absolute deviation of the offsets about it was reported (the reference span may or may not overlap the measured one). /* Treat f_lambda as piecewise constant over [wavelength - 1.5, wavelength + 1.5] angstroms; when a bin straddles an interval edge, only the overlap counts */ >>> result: 0.0360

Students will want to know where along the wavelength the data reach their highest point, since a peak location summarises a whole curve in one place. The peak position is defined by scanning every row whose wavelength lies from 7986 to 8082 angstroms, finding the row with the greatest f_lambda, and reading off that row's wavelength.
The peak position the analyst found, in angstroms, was 8053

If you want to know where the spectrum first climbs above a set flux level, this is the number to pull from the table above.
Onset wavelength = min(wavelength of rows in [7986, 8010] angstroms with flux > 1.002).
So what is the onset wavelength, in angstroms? 7987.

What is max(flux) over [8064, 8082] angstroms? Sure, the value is 1.055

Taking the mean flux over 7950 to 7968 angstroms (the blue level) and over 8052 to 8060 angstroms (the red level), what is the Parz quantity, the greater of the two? 1.05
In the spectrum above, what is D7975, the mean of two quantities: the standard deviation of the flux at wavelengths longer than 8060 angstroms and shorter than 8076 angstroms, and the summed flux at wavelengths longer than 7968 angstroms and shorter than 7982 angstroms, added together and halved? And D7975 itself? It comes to 2.43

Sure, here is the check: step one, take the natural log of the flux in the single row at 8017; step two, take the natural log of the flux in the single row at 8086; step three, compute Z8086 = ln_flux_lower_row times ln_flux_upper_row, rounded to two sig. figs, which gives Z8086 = 0.0014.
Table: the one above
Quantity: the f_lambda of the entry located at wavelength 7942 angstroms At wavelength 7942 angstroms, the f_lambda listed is 0.9095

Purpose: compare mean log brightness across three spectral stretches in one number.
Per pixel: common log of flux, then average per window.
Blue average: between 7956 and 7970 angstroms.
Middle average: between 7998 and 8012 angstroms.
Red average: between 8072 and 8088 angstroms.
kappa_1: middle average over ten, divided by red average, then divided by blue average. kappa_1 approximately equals -2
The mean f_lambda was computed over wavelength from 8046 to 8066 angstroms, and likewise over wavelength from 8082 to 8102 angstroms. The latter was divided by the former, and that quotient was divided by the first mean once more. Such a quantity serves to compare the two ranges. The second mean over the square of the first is 0.96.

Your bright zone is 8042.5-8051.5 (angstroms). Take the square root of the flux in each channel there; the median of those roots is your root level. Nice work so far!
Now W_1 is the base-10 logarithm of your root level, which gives -0.010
